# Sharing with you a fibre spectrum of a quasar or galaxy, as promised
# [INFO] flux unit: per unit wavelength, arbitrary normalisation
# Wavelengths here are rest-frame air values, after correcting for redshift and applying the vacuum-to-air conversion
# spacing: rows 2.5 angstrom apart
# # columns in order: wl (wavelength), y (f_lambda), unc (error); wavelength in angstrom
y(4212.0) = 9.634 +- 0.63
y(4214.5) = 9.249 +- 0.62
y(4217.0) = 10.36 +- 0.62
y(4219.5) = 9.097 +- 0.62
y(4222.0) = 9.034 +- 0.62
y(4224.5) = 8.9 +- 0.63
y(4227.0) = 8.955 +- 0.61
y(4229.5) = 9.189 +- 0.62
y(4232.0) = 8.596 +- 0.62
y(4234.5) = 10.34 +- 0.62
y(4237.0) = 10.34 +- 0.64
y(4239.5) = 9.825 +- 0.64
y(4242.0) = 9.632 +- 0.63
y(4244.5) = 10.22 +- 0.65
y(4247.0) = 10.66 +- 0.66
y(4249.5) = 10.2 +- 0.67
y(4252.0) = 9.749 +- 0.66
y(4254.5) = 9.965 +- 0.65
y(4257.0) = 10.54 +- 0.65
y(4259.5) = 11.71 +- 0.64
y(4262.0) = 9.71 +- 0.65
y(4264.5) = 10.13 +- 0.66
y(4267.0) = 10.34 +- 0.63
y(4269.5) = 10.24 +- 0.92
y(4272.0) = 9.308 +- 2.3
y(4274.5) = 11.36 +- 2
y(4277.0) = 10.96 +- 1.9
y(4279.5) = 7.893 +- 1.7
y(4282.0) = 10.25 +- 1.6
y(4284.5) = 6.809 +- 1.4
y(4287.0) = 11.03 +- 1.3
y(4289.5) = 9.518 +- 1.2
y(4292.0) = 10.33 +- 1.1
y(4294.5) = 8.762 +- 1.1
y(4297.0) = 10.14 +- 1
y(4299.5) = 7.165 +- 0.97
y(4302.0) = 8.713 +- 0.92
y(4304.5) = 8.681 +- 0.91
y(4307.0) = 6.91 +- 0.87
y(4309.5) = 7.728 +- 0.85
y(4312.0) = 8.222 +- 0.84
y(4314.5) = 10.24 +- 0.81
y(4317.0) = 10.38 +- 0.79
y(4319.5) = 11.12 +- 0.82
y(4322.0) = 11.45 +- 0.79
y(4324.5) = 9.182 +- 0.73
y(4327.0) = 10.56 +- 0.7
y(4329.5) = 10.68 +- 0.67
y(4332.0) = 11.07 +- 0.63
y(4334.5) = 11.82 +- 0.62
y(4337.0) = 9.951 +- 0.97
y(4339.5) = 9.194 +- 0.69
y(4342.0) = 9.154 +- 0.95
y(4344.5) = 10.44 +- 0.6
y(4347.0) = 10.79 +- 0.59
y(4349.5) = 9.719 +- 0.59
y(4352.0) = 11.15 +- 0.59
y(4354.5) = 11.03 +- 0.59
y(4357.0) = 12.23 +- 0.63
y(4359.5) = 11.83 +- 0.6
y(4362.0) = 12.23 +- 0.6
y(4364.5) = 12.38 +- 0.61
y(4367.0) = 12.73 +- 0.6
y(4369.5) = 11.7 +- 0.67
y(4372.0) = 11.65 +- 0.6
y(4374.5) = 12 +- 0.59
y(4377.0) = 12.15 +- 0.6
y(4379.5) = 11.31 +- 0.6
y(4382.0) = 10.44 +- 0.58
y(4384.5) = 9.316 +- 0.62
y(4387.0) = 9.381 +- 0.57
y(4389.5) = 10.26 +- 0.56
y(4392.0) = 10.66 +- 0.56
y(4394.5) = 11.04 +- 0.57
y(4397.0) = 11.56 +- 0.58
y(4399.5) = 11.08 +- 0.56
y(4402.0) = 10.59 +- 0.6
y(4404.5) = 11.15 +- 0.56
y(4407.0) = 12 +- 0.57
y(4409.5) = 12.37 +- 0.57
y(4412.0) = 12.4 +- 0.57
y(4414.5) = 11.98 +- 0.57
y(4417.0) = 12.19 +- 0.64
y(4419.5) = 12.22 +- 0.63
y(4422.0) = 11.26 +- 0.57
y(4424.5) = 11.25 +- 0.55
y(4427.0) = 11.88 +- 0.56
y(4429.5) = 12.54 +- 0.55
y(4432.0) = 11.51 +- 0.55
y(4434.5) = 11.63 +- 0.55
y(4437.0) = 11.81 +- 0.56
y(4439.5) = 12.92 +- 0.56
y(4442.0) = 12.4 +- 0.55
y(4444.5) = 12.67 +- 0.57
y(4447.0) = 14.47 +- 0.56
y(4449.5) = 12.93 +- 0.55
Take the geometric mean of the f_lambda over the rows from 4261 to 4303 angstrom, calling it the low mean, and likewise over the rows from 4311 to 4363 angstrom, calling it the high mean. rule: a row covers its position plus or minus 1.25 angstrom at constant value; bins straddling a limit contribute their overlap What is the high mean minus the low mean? 1.1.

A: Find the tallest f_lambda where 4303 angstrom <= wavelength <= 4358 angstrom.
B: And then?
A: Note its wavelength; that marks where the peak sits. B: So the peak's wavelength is 4357.0 angstrom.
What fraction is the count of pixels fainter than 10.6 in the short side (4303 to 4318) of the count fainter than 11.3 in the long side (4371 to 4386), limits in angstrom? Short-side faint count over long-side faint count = 3.0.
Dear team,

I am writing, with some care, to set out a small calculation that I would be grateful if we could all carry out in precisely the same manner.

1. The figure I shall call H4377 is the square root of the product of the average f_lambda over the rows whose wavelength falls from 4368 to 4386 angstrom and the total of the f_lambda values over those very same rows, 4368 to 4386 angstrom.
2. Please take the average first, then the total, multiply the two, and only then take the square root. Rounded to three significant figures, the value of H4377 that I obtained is 29.7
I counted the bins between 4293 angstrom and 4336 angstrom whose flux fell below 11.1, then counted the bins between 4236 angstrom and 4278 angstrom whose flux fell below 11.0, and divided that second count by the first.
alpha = 1.1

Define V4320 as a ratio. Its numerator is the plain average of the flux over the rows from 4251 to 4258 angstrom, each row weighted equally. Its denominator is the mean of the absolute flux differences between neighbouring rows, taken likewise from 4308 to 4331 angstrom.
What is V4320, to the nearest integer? 11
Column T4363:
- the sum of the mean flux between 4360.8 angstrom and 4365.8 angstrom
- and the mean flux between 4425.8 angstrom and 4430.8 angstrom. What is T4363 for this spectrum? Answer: 24.5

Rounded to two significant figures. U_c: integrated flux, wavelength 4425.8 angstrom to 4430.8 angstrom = 61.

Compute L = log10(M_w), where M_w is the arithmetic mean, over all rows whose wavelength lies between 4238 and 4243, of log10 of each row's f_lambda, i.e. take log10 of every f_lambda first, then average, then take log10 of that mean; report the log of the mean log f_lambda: -0.005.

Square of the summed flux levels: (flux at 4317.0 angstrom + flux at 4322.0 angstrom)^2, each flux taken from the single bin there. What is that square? 477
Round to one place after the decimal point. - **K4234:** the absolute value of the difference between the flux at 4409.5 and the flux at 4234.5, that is 2.0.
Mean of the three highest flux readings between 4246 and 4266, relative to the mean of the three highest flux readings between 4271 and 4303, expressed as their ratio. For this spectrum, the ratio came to 0.987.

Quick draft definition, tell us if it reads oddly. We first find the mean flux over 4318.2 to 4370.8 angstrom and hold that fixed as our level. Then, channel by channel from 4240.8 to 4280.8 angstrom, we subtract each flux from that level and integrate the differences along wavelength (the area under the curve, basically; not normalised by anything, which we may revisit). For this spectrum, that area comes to 32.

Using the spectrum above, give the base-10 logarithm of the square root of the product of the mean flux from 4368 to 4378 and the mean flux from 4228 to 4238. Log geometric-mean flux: 1.03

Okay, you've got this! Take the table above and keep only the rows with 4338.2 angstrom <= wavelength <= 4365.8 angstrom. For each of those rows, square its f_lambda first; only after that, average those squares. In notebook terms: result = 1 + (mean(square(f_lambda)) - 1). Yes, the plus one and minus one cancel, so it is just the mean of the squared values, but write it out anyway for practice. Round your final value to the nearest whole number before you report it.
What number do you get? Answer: 121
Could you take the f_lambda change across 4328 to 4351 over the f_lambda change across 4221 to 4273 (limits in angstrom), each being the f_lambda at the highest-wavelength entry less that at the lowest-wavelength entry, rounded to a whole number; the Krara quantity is -4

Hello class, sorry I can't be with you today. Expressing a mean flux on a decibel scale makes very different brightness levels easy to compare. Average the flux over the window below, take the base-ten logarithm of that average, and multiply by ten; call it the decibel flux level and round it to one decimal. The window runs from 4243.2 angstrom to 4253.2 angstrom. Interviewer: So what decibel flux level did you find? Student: 10.1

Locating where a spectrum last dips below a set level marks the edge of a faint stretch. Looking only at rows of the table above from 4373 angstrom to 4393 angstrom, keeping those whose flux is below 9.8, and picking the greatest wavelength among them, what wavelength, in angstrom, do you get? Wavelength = 4387.0 angstrom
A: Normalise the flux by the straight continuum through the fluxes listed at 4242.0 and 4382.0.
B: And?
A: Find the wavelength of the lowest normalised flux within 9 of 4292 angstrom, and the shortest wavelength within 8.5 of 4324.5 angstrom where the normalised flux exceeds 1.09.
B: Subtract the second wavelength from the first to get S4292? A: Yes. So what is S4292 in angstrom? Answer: -35.0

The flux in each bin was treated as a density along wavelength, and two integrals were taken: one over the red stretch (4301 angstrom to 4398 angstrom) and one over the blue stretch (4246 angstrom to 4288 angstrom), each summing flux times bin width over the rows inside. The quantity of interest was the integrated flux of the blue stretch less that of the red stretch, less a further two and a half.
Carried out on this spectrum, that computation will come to -603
